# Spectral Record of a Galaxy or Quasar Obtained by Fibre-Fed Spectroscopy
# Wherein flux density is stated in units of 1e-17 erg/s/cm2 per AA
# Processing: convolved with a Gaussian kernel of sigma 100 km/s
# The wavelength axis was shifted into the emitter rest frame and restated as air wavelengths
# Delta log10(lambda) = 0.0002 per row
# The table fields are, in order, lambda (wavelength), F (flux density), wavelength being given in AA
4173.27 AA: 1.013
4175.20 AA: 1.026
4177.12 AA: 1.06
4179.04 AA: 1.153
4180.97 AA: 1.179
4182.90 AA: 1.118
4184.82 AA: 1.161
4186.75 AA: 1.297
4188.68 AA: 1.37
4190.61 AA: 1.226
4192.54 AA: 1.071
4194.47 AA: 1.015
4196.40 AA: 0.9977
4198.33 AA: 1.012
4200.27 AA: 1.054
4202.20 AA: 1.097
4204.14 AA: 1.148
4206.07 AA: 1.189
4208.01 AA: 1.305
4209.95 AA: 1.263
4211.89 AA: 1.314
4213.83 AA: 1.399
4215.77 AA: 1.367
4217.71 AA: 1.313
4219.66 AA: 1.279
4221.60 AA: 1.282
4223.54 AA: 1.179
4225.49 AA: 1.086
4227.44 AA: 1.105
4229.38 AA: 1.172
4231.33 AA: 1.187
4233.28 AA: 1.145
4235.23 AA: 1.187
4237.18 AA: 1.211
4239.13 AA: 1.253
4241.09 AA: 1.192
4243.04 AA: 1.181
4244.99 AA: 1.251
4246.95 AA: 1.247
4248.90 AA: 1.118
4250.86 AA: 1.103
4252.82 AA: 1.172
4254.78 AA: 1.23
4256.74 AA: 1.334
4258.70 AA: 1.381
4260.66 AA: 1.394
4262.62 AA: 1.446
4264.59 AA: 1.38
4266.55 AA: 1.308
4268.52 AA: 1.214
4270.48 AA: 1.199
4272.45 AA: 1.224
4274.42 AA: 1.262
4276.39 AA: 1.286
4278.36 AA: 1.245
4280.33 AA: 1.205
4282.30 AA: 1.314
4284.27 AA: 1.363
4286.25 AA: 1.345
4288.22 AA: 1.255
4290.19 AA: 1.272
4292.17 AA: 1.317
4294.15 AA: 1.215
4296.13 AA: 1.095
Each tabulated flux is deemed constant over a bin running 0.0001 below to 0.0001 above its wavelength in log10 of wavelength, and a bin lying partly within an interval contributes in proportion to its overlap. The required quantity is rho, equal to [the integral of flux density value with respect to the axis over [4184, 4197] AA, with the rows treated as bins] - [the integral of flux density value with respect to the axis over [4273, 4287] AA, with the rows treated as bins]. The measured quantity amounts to -2.8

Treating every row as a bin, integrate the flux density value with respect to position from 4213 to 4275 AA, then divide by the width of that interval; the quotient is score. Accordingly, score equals 1.24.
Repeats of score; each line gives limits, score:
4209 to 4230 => 1.25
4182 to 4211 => 1.16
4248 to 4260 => 1.23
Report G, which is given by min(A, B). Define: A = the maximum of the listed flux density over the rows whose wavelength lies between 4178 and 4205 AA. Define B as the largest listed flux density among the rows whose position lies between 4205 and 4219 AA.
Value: 1.37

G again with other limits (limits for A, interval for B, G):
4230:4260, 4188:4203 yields 1.37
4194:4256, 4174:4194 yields 1.37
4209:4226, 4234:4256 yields 1.25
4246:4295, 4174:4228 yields 1.40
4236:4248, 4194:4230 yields 1.25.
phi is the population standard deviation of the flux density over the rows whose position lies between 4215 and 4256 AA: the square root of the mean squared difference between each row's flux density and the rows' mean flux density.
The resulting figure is 0.071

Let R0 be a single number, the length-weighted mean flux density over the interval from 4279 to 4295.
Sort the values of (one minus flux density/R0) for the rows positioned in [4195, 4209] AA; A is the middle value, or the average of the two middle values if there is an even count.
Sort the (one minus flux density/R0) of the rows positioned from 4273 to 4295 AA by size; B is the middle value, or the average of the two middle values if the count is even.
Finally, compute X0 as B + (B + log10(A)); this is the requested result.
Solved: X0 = -0.81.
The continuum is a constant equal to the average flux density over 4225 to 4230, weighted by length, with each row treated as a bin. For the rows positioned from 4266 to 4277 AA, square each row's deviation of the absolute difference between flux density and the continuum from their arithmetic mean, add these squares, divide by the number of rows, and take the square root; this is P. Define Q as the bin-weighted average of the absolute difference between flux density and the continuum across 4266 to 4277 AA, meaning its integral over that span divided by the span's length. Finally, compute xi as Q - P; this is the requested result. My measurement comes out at 0.08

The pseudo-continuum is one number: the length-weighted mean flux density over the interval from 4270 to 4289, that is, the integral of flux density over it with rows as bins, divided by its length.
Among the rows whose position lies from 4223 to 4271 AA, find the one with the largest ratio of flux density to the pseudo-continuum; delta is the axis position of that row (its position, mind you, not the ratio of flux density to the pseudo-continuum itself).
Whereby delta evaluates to 4262.62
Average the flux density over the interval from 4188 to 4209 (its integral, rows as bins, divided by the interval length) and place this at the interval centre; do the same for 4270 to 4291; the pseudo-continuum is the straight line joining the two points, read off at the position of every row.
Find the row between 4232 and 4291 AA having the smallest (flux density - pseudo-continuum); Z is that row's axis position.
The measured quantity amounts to 4250.86 AA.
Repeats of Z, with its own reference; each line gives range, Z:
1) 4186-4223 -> 4196.40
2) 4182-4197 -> 4196.40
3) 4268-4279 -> 4270.48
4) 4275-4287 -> 4280.33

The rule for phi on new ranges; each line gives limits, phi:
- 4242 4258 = 0.071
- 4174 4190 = 0.107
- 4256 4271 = 0.082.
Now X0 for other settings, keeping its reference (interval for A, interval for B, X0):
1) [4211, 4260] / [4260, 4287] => -1.25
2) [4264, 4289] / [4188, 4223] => -1.67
